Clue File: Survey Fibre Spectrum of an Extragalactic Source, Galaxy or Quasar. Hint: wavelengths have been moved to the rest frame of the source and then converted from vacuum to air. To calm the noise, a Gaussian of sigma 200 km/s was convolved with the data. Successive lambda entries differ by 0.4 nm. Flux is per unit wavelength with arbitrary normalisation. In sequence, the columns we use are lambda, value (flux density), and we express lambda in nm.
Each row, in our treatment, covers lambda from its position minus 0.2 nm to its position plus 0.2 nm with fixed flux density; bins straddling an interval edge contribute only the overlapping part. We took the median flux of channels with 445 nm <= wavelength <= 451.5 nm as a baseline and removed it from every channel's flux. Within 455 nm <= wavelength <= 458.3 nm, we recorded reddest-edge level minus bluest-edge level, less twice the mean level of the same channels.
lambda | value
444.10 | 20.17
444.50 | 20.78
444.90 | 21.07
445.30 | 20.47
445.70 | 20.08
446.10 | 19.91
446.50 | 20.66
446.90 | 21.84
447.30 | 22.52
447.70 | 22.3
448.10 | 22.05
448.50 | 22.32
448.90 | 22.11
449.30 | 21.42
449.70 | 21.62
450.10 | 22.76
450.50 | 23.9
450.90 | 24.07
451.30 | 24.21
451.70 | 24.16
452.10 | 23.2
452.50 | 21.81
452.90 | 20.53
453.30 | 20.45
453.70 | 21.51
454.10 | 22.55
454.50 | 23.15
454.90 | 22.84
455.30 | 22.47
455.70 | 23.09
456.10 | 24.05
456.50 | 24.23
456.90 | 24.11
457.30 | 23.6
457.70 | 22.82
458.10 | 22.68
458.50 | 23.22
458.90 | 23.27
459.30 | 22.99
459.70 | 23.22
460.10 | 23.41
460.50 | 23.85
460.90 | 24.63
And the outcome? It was -2.4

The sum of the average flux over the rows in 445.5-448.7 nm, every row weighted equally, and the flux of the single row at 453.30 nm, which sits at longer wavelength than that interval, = 41.9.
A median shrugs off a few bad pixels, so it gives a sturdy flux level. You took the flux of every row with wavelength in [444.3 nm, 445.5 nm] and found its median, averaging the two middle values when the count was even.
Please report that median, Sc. 20.8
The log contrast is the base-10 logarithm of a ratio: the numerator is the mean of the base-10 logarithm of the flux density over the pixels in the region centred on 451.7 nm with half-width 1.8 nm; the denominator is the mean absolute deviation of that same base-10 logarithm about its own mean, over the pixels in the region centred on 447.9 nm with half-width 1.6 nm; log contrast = 2.18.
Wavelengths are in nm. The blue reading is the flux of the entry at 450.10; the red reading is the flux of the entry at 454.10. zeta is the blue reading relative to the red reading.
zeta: 1.01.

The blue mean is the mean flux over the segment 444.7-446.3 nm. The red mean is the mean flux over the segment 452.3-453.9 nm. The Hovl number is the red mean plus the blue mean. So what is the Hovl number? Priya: 41.5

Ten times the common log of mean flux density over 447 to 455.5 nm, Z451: 13.5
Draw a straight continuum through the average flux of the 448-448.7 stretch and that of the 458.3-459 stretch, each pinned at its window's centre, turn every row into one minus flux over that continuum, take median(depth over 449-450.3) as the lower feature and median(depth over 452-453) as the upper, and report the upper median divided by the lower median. 1.1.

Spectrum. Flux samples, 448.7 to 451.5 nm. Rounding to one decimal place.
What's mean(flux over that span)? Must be 22.9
